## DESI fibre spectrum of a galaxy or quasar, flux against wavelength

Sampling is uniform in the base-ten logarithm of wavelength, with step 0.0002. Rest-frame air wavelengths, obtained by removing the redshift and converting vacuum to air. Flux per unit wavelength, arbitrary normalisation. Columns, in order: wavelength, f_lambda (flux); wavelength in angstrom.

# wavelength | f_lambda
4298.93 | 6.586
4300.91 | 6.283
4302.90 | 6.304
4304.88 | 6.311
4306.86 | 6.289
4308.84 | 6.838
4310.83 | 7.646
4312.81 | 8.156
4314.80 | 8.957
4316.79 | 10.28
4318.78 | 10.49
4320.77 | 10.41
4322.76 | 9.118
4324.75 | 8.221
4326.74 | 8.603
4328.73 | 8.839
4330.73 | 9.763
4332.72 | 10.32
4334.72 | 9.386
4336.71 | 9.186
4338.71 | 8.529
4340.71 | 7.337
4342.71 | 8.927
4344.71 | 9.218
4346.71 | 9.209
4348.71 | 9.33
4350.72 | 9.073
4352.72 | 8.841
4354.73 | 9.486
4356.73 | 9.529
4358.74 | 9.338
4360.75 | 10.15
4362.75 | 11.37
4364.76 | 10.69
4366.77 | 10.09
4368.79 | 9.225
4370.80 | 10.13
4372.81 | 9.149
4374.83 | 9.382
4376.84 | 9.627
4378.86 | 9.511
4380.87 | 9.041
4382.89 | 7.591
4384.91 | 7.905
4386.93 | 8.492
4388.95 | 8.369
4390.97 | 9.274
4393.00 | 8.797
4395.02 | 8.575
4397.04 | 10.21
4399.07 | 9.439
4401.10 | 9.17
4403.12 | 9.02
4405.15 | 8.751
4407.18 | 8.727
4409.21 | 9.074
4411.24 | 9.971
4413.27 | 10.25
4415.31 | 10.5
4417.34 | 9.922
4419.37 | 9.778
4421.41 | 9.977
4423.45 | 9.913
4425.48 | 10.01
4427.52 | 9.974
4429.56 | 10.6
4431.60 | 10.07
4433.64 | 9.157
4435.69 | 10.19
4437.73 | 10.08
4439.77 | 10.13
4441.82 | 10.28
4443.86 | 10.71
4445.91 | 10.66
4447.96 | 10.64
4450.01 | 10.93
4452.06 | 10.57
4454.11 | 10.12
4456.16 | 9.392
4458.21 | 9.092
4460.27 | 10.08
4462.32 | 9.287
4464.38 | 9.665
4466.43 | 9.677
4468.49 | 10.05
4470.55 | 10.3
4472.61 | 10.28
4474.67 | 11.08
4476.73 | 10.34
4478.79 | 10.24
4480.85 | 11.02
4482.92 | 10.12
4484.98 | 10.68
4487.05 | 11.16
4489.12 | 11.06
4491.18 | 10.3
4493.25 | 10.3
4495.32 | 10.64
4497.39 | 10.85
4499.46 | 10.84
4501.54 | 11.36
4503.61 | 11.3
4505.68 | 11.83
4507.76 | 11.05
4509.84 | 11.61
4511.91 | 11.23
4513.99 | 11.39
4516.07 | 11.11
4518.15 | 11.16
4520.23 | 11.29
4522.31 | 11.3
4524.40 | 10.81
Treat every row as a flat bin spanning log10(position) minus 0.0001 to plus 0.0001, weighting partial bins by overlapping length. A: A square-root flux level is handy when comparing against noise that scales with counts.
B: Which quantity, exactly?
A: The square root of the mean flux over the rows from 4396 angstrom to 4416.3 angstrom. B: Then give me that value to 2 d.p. 3.08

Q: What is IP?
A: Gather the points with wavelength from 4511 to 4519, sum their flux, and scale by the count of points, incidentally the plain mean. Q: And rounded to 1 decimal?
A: 11.2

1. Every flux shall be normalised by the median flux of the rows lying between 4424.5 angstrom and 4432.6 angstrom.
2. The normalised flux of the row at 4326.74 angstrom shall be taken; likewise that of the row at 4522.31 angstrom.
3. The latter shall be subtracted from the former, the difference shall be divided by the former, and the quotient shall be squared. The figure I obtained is 0.10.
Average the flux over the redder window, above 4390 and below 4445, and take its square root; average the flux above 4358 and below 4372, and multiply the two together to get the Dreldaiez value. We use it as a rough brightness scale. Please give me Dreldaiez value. 31.6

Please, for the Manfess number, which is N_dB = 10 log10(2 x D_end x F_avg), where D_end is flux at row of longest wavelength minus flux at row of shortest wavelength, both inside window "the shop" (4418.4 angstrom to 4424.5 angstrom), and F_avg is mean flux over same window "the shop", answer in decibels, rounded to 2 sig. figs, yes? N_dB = 4.3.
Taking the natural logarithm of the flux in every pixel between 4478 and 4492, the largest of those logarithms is 2.41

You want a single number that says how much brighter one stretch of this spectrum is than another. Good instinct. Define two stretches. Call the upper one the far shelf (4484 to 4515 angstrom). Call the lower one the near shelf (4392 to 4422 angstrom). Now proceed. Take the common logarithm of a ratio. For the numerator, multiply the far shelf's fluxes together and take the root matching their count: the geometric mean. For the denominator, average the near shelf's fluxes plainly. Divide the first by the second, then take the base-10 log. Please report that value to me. 0.066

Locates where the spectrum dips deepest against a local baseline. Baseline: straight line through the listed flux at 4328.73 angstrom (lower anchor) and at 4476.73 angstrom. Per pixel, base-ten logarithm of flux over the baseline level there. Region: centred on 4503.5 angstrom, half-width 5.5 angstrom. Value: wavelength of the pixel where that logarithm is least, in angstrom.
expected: 4499.46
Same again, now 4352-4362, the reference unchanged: 4352.72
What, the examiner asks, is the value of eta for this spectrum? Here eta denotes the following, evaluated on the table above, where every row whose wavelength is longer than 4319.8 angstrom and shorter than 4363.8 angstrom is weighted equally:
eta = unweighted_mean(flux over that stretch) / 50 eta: 0.186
